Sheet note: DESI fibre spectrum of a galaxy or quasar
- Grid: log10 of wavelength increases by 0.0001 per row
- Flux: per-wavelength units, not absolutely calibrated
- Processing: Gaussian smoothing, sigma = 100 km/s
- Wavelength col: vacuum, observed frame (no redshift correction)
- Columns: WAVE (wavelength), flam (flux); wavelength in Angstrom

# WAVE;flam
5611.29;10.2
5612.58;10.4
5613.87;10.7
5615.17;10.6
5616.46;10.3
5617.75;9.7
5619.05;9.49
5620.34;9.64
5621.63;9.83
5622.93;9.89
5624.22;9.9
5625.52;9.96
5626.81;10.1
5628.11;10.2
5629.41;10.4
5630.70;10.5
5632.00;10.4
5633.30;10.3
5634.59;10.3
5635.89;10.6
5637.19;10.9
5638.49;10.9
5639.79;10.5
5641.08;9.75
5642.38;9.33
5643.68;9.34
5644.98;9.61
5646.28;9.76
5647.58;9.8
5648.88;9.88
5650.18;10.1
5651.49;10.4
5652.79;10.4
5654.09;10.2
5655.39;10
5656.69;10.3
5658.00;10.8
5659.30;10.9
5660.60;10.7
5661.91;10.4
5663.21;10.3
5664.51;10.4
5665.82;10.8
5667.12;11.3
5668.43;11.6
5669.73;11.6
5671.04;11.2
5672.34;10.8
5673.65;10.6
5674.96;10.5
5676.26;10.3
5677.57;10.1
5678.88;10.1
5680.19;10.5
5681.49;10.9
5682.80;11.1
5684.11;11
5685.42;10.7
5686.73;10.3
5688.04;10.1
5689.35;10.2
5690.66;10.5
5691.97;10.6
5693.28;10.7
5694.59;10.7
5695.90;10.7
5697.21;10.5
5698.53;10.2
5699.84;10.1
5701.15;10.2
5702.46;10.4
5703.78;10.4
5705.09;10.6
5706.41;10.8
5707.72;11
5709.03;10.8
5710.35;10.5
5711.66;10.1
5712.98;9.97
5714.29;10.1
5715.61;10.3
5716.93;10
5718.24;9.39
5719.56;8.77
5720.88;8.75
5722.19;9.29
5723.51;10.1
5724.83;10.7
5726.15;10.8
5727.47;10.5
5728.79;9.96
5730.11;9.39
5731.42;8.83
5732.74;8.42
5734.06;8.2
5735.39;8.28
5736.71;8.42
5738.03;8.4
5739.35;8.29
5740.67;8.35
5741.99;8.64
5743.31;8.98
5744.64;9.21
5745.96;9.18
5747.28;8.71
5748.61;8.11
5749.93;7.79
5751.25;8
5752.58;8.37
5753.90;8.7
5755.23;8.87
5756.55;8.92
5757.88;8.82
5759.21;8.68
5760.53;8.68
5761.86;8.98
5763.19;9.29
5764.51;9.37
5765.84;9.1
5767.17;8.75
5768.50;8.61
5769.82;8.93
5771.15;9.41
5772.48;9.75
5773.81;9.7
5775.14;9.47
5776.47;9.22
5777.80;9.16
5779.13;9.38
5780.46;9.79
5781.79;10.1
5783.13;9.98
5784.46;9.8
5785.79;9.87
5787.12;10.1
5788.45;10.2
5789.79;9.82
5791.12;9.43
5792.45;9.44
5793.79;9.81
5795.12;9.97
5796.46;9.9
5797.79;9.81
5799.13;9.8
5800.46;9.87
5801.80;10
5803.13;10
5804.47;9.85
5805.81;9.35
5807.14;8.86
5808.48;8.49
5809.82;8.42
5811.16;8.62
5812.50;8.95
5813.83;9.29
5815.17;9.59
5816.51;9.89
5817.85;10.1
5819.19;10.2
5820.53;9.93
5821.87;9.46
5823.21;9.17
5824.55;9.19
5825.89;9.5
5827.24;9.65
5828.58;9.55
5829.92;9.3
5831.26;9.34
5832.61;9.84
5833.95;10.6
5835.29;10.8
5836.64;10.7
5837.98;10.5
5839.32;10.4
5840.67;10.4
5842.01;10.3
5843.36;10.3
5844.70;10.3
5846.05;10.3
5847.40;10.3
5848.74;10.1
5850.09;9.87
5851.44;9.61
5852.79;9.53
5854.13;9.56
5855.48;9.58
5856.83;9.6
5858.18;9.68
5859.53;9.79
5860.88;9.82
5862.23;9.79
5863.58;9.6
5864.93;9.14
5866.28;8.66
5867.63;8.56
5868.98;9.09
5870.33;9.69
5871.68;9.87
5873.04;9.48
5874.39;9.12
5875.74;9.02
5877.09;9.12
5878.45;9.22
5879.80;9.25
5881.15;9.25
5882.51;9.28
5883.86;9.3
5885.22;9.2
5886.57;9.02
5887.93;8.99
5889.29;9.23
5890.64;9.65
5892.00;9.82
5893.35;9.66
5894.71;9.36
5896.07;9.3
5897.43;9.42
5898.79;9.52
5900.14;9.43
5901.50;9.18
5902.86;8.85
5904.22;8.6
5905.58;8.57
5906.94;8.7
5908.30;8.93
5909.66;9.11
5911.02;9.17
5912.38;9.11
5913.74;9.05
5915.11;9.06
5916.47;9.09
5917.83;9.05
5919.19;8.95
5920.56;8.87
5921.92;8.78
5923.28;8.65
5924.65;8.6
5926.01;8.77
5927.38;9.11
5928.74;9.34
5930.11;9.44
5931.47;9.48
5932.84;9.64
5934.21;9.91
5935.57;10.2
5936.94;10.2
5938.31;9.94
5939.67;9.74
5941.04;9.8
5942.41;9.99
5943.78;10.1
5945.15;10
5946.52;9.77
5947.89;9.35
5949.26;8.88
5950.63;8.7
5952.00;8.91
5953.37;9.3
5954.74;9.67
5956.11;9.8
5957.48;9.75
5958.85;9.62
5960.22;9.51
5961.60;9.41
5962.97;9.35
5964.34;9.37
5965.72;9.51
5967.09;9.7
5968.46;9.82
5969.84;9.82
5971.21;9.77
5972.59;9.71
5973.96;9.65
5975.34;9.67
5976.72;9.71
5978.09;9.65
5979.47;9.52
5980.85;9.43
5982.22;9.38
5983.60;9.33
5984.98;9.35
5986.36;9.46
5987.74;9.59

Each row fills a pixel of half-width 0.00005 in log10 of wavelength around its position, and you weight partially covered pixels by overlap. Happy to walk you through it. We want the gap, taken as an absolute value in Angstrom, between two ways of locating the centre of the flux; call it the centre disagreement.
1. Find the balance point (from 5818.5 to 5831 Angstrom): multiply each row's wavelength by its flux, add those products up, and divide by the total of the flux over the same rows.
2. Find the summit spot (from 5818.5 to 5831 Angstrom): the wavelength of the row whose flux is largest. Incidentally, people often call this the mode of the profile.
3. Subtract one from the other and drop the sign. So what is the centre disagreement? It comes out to 5.3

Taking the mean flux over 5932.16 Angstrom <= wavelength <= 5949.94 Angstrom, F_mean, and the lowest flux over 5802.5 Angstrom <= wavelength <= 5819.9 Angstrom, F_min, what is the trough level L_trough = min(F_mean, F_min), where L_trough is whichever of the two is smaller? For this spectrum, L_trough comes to 8.4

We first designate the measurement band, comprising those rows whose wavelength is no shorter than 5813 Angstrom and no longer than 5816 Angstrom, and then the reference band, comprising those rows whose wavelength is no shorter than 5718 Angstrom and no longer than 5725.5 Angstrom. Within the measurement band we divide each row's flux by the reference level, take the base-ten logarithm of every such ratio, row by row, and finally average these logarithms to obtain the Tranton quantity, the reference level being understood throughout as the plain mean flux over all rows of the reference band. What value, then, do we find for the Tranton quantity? 0.00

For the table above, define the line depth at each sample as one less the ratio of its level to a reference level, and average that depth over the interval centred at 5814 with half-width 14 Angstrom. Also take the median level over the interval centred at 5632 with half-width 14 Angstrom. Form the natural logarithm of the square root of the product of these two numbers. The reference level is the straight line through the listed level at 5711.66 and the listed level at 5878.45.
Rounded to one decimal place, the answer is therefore -1.1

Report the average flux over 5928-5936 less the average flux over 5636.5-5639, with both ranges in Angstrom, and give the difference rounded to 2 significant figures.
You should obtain -1.2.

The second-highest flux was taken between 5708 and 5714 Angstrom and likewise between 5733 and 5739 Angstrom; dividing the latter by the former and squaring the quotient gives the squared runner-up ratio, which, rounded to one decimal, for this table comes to 0.6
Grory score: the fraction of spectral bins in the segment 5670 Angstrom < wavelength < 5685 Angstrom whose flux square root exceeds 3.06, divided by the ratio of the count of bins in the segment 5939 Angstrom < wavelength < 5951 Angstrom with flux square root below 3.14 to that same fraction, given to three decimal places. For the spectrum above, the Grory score 0.167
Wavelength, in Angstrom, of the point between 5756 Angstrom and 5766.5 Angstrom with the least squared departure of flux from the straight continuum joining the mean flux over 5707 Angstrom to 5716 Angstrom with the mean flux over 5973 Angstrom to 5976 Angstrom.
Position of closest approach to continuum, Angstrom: 5764.51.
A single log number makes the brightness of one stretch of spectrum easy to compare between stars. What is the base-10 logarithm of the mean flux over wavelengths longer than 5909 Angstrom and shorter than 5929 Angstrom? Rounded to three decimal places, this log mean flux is 0.953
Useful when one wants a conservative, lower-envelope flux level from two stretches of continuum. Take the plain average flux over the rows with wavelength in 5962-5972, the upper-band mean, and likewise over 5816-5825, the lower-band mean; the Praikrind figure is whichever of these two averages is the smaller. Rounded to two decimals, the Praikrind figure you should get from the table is 9.62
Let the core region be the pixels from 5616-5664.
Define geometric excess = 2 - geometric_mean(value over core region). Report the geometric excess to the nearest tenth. -8.1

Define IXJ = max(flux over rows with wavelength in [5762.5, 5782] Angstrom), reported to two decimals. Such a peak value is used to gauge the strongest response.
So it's 10.10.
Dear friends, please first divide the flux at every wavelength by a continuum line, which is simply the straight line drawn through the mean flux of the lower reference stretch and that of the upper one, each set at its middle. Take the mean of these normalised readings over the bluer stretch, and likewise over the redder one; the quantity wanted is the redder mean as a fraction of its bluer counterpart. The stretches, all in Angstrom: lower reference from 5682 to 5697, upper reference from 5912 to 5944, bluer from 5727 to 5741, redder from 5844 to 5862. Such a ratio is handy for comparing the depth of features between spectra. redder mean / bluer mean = 1.19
